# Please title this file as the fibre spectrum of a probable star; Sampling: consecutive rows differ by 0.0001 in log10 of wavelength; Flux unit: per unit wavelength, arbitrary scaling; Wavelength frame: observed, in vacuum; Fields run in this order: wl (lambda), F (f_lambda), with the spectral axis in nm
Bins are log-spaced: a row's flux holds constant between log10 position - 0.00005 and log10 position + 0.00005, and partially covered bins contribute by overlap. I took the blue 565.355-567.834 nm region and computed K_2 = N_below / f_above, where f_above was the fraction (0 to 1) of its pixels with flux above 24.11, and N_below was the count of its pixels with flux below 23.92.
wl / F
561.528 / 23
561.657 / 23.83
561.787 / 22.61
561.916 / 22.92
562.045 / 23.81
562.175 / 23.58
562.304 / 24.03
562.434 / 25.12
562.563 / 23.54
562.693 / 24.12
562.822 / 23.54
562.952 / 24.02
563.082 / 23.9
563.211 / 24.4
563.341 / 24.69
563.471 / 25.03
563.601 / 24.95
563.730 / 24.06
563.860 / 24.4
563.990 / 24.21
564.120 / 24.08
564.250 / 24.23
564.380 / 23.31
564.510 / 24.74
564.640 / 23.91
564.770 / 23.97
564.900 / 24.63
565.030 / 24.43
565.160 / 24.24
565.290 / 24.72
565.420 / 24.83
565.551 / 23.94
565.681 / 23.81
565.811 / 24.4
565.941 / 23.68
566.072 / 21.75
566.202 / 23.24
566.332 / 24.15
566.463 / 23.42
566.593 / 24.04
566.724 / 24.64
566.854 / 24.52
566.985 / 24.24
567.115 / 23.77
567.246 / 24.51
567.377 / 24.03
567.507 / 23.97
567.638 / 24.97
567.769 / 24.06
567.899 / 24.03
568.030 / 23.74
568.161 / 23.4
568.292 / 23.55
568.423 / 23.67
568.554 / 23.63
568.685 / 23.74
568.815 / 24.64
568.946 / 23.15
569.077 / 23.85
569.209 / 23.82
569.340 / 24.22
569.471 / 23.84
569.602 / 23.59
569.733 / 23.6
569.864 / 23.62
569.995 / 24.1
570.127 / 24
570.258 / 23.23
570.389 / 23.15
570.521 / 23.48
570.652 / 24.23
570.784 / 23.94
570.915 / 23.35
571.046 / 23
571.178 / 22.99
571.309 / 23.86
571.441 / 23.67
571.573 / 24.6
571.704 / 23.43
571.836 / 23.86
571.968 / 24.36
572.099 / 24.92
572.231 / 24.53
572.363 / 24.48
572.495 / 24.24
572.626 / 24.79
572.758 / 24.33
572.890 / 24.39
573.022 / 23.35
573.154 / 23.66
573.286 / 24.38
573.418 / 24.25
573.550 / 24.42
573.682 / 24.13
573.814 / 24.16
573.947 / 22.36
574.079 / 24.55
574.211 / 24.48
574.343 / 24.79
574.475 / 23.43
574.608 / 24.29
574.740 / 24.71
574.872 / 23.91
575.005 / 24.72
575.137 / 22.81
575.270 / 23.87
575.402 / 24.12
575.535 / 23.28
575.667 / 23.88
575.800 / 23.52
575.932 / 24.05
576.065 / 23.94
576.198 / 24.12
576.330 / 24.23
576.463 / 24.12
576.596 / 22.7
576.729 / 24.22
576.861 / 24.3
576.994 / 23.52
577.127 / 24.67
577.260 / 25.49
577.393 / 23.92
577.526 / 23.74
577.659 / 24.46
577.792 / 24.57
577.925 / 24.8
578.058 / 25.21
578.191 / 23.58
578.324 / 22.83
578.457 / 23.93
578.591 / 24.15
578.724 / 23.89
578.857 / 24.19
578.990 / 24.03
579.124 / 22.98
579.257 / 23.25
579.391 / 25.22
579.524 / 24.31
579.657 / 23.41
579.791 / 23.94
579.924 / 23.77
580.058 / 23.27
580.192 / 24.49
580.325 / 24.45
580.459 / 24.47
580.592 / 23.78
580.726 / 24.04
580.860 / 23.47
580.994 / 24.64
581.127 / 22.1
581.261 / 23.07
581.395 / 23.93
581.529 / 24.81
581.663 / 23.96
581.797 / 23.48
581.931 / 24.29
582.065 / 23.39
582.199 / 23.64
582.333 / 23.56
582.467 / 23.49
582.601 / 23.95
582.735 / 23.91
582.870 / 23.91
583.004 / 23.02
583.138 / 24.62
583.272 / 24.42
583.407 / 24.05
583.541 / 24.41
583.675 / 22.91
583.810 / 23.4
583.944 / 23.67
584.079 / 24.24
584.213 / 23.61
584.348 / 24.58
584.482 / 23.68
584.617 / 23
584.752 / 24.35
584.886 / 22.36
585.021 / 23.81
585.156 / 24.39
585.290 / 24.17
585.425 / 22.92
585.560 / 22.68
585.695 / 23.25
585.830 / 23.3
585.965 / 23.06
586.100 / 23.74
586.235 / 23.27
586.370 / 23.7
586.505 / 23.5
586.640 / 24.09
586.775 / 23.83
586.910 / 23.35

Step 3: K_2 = 14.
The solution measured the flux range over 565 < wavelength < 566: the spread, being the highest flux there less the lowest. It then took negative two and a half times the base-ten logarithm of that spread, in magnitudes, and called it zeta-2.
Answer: -0.15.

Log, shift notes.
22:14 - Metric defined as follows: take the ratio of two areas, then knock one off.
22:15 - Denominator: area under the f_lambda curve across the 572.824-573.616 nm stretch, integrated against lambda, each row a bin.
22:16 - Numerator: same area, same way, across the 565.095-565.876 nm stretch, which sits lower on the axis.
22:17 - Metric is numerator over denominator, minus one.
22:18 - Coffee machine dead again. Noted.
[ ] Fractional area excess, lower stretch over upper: -0.003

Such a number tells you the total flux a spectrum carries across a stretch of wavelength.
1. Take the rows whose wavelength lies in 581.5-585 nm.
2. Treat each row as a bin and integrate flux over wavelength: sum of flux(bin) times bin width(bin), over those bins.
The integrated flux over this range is 83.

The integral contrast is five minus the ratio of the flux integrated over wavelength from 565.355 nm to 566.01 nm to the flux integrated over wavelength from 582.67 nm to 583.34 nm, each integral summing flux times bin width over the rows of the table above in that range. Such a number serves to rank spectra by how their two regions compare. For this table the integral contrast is 4.02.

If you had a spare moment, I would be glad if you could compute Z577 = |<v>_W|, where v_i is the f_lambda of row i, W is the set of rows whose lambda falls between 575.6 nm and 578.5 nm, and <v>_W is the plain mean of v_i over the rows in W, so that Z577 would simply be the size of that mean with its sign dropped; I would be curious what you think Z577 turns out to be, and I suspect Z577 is 24.1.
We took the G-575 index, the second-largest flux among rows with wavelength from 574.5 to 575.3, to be 24.71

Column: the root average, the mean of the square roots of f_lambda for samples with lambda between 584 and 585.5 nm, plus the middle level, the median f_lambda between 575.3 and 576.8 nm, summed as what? 28.92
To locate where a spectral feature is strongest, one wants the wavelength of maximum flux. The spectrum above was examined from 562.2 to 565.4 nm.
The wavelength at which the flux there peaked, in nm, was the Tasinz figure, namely 562.434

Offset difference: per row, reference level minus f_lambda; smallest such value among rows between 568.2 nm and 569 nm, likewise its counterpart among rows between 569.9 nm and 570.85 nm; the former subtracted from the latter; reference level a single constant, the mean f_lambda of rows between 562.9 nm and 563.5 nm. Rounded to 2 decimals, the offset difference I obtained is 0.41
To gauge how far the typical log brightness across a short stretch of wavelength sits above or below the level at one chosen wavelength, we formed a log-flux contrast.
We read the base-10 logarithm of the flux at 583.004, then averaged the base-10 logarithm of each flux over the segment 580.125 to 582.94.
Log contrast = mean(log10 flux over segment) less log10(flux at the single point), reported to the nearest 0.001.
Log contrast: 0.015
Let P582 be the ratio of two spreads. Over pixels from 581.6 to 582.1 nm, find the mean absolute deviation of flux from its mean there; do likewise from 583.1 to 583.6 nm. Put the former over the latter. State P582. 2.1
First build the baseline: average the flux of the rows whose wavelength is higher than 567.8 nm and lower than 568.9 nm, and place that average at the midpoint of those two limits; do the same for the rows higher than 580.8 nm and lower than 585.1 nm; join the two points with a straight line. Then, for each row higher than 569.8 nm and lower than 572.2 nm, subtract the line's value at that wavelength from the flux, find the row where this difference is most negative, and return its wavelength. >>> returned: 571.178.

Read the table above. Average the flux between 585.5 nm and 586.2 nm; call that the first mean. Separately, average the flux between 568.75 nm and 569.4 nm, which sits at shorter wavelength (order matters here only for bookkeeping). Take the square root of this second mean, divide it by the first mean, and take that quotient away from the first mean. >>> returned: 23.0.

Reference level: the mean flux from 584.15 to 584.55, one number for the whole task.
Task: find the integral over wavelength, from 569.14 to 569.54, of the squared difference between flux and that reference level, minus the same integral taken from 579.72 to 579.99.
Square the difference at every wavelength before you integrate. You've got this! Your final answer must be 0.01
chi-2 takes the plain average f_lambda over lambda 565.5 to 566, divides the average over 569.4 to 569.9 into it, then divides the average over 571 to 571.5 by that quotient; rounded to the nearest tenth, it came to 23.1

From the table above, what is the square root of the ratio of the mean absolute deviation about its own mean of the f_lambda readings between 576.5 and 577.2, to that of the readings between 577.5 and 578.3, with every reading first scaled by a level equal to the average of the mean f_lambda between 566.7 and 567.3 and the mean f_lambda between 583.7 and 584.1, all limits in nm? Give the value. 1.12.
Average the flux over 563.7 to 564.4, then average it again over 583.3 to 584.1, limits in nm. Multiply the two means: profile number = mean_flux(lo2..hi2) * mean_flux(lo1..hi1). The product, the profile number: 572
